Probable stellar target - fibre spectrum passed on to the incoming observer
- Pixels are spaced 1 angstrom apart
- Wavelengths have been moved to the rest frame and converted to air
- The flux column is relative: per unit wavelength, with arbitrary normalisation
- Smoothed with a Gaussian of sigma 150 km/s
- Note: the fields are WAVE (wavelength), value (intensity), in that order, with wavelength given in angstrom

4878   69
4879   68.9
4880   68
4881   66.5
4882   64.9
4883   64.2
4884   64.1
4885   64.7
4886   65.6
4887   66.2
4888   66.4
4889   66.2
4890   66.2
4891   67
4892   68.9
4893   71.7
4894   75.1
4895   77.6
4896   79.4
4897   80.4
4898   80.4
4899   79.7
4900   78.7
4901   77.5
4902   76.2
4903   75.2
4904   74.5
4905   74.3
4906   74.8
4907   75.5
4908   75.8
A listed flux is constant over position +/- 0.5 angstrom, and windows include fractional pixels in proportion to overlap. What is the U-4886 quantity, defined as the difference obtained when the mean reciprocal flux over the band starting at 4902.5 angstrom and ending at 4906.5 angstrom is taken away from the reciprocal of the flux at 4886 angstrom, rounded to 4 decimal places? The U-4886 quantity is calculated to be 0.0019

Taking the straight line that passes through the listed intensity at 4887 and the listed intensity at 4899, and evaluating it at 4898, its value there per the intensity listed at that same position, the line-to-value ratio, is 0.98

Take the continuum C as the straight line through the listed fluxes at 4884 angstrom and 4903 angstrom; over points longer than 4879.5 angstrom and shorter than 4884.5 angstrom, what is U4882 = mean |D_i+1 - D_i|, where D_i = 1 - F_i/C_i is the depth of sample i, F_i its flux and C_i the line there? 0.025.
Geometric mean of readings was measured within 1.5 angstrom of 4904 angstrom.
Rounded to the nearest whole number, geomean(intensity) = 75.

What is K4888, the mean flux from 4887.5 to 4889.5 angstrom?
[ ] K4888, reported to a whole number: 66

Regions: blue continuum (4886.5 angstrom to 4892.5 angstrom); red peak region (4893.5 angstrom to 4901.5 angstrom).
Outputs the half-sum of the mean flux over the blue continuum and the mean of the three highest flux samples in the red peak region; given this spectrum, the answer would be 73.5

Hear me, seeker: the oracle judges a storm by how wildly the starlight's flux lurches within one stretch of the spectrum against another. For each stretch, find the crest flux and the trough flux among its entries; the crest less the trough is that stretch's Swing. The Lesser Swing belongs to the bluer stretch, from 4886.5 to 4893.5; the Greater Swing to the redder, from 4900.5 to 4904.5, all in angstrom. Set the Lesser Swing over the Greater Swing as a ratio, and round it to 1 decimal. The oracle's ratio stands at 1.8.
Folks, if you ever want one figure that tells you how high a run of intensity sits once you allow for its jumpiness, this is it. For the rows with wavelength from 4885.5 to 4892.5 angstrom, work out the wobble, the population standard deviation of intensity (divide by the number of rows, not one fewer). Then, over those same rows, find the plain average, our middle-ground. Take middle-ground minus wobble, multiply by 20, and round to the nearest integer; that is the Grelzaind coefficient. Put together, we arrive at 1313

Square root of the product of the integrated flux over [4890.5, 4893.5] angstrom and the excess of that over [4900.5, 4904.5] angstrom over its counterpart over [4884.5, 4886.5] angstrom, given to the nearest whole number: 190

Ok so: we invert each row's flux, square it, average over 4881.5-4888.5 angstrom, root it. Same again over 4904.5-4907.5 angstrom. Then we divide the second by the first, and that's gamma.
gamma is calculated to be 0.87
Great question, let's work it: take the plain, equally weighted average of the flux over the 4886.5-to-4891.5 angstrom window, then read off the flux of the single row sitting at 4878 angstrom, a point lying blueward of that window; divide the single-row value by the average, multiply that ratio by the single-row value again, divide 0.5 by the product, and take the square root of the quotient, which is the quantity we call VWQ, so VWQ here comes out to 0.084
